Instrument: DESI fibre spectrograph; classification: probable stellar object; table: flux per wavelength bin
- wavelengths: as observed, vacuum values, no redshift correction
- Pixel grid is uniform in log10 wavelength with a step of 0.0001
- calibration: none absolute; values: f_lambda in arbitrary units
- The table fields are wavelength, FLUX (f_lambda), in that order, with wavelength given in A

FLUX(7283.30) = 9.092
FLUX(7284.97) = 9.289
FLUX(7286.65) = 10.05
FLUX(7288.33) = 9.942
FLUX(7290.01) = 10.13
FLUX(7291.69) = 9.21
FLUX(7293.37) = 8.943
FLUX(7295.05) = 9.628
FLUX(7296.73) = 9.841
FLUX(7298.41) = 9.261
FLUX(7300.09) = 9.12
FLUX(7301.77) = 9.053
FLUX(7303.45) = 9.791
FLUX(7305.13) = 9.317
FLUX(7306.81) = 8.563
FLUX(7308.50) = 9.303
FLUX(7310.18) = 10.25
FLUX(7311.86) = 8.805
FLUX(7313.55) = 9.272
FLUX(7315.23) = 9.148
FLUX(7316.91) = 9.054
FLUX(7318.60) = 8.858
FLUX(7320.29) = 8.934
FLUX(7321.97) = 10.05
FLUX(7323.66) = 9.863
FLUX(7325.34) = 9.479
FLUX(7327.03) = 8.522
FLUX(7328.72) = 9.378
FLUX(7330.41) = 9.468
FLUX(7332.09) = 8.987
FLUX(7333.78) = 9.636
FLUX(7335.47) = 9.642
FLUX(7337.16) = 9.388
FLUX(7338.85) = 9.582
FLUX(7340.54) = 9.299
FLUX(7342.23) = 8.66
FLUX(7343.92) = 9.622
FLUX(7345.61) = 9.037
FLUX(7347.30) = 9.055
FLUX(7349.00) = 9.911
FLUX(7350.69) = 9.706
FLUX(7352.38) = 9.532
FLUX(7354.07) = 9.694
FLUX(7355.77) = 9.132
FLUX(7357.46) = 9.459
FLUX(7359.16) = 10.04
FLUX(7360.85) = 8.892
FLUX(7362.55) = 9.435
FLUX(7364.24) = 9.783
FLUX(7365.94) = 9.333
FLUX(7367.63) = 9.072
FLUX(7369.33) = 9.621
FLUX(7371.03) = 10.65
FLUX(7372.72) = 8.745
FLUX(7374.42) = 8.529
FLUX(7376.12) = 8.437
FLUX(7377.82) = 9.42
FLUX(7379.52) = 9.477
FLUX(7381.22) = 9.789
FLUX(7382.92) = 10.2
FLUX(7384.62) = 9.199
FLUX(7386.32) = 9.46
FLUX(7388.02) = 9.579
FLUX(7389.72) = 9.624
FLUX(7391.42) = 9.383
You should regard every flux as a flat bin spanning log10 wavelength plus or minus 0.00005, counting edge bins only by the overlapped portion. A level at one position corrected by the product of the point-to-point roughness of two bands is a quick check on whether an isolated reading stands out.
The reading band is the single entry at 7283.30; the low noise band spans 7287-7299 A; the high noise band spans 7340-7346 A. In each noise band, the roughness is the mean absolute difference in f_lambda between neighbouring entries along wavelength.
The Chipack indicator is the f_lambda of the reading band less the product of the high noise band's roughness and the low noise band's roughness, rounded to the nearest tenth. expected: 8.7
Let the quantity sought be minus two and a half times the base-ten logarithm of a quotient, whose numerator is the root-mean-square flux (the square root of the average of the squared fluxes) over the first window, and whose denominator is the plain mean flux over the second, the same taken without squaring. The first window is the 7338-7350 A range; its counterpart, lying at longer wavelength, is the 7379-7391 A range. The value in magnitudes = 0.034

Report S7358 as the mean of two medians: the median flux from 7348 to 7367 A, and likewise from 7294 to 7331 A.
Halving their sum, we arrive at 9.410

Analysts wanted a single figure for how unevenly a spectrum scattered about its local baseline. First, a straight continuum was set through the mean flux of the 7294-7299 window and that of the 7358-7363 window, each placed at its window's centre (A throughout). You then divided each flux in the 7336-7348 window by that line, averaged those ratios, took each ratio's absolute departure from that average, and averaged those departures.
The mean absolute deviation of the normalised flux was 0.028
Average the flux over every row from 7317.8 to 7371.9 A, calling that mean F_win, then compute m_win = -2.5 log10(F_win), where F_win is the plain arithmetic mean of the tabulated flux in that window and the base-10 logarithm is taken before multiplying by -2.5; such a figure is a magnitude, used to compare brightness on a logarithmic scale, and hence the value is -2.44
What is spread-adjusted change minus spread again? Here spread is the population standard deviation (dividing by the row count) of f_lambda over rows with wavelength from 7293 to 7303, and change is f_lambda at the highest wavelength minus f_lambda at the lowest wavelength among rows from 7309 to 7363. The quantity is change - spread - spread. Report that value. -1.5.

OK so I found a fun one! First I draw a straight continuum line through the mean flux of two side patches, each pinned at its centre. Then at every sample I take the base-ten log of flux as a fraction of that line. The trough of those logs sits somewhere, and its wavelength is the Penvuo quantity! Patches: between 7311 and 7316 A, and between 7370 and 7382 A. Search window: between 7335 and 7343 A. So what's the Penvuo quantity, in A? 7342.23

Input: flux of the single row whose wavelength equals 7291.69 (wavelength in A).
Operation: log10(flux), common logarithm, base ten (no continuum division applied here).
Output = 0.96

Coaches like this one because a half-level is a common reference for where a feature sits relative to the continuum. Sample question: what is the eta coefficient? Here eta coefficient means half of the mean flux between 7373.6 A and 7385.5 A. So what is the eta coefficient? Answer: 4.65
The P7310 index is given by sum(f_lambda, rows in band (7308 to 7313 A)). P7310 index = 28.4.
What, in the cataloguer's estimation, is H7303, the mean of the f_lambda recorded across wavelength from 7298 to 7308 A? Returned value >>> 9.18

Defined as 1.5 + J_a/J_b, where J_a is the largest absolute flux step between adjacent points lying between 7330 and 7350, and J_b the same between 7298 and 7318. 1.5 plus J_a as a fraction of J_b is 2.17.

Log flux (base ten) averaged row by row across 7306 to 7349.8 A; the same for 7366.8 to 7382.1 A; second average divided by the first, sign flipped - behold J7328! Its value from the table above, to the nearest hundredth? -1.00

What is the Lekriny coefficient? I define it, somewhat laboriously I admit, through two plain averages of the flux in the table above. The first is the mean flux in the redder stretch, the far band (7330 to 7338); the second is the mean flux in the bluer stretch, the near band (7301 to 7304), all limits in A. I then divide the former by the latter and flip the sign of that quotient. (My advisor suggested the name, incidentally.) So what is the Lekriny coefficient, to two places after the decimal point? -1.00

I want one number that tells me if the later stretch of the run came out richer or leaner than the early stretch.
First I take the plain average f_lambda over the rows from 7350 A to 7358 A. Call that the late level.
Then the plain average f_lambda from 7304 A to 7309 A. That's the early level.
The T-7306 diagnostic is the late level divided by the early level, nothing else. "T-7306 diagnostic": 1.05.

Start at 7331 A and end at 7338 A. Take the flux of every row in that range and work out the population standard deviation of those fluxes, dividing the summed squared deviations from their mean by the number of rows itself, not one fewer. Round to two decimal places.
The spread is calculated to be 0.27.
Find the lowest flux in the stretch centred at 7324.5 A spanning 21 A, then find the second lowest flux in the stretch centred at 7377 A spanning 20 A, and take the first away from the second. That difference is 0.01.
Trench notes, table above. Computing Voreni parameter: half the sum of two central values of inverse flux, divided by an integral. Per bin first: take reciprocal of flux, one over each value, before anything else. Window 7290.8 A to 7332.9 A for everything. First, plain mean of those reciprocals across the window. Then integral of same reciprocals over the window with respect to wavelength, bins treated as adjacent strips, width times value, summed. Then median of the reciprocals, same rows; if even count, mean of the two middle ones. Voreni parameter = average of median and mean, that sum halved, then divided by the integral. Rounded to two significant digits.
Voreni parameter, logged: 0.024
